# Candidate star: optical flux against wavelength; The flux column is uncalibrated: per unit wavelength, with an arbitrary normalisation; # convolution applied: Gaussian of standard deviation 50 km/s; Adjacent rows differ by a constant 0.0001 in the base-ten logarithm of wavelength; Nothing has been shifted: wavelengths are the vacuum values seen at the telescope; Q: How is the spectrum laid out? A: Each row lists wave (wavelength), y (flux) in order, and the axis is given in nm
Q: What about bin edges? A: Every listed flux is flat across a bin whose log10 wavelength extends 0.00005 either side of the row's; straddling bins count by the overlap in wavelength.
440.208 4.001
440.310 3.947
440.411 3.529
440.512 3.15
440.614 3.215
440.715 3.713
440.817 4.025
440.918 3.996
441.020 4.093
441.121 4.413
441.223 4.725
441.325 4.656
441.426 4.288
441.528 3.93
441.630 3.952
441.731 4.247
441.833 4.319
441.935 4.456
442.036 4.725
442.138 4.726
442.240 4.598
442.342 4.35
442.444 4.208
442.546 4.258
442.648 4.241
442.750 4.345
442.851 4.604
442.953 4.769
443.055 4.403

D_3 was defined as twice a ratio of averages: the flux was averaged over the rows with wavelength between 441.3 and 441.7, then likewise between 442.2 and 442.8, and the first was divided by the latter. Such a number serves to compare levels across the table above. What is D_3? 1.94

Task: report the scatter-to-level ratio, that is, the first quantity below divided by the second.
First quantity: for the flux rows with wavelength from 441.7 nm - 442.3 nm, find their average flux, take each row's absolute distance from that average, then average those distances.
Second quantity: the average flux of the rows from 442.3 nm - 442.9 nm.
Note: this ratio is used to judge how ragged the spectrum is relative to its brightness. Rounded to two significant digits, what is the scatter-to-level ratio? 0.039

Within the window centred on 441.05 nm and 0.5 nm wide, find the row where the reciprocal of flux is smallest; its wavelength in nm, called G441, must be 441.223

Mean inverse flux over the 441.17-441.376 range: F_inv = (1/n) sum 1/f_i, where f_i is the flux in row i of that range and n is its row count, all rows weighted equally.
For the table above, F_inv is 0.213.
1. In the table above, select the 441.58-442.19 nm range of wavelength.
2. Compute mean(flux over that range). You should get 4.4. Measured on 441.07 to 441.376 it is 4.6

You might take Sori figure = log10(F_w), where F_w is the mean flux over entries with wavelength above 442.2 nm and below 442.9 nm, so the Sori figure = 0.641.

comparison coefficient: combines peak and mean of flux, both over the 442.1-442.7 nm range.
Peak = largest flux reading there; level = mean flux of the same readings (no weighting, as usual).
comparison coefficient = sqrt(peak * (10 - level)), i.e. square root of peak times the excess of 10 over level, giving 5.15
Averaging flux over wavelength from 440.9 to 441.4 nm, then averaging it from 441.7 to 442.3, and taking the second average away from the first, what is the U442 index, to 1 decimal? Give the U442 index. -0.1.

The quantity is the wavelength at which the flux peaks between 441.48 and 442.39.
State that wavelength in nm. 442.138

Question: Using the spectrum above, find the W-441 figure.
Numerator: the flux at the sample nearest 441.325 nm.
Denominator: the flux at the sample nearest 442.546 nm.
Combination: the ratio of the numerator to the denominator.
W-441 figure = 1.09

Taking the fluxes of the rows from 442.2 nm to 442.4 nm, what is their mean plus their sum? 13.4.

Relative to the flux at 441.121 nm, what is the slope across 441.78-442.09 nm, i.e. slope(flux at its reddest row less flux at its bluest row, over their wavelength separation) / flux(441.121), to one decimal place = 0.5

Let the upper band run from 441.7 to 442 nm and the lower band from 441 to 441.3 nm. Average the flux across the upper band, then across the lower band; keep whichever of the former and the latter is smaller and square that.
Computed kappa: 19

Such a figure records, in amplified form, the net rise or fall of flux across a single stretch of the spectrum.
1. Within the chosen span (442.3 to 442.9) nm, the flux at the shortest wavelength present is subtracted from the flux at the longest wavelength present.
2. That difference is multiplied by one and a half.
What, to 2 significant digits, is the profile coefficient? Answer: 0.38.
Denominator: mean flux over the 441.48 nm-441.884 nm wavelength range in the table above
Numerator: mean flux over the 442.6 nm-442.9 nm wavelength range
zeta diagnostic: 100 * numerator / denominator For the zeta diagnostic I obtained 107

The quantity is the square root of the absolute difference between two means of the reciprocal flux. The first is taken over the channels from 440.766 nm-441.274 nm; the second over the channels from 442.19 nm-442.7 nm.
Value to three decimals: 0.072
